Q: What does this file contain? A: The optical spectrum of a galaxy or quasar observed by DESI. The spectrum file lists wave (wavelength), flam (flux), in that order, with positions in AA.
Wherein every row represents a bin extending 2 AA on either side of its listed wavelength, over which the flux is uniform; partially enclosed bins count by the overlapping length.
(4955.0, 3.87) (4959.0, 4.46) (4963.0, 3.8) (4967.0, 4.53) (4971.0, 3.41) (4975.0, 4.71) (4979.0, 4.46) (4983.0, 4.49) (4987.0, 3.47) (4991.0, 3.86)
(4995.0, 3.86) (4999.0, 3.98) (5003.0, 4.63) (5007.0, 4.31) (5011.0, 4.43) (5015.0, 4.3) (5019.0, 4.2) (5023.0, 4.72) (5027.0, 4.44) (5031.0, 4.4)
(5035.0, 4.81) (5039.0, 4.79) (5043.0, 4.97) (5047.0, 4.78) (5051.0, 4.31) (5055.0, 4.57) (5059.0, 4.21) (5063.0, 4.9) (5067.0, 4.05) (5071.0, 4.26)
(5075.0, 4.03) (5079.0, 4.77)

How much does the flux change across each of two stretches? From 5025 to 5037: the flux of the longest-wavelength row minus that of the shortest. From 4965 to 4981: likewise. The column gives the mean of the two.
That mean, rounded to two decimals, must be 0.15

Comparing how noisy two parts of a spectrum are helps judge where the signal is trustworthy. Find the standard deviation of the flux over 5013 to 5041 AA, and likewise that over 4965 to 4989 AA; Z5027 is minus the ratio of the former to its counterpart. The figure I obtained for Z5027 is -0.43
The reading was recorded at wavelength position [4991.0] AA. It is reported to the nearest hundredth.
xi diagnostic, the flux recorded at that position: 3.86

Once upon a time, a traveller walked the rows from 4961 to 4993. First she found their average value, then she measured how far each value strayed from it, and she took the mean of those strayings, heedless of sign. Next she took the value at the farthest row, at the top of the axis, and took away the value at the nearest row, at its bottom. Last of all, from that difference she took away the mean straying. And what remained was -0.4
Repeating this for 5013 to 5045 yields 0.4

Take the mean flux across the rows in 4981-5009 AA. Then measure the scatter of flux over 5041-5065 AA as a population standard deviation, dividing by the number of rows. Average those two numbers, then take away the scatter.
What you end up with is 1.90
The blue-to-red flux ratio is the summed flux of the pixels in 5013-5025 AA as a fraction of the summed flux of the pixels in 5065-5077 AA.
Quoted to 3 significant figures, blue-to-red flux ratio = 1.07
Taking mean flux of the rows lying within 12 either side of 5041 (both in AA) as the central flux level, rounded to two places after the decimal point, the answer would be 4.68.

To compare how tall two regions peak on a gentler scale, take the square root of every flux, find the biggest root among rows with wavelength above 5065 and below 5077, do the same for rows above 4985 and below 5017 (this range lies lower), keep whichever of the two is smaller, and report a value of 2.06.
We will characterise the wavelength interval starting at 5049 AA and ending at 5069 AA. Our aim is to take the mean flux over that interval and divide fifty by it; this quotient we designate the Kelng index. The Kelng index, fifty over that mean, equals 11.3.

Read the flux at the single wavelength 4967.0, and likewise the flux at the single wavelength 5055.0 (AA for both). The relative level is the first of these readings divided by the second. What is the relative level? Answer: 0.99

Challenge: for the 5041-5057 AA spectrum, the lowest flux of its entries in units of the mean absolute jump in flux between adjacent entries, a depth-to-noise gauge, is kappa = 14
